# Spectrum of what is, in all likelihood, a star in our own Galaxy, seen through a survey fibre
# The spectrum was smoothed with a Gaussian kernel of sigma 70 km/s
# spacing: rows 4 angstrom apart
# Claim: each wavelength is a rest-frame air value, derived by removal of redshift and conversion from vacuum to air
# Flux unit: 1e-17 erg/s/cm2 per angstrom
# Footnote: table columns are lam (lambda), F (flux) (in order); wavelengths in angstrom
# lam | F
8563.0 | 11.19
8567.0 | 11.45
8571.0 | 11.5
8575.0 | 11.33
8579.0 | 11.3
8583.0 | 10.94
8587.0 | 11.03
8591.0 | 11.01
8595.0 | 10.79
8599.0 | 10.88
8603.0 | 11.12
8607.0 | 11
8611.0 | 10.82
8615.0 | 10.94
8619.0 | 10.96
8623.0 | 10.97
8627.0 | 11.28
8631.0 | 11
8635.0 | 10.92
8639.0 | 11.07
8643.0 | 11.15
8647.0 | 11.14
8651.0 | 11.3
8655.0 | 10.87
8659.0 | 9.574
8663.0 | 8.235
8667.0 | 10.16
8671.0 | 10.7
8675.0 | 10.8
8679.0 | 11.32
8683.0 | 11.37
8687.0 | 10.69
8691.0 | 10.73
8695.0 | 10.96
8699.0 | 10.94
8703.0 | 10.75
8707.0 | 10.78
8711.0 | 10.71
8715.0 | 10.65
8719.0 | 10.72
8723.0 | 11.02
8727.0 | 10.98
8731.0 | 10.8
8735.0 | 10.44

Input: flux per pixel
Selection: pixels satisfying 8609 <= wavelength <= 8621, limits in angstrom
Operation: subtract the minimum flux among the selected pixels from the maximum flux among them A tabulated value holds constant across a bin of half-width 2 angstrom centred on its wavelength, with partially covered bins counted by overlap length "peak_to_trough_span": 0.14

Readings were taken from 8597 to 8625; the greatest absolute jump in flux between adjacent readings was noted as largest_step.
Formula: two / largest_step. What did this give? 8.3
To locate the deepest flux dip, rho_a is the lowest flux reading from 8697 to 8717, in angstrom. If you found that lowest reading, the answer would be 10.65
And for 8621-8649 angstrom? 10.92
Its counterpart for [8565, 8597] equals 10.79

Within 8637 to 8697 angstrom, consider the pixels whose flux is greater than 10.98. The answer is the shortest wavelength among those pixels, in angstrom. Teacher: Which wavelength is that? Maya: 8639.0 angstrom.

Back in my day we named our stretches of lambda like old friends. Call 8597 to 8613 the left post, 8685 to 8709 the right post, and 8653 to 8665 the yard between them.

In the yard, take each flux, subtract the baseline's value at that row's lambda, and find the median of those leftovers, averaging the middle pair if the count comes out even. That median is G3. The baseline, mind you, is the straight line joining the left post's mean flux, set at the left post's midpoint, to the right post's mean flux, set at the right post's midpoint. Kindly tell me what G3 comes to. -1.3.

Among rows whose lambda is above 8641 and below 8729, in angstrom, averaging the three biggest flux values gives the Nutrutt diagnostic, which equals 11.3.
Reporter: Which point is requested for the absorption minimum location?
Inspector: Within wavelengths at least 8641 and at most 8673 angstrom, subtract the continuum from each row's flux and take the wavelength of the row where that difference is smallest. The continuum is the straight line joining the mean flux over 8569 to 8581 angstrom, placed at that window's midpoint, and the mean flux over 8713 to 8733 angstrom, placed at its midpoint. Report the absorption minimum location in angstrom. 8663.0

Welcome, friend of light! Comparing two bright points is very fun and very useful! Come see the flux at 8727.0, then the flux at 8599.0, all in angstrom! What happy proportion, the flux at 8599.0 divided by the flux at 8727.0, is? 0.99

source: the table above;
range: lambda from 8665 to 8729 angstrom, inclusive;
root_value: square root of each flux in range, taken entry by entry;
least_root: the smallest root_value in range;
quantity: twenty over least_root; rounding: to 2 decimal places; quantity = 6.27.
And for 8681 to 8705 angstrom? 6.12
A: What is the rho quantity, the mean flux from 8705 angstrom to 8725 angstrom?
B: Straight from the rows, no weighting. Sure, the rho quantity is 10.8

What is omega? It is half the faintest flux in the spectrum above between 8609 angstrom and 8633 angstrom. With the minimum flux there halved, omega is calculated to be 5.41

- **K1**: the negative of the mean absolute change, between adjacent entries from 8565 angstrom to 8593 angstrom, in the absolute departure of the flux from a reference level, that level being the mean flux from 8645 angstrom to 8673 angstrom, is -0.12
